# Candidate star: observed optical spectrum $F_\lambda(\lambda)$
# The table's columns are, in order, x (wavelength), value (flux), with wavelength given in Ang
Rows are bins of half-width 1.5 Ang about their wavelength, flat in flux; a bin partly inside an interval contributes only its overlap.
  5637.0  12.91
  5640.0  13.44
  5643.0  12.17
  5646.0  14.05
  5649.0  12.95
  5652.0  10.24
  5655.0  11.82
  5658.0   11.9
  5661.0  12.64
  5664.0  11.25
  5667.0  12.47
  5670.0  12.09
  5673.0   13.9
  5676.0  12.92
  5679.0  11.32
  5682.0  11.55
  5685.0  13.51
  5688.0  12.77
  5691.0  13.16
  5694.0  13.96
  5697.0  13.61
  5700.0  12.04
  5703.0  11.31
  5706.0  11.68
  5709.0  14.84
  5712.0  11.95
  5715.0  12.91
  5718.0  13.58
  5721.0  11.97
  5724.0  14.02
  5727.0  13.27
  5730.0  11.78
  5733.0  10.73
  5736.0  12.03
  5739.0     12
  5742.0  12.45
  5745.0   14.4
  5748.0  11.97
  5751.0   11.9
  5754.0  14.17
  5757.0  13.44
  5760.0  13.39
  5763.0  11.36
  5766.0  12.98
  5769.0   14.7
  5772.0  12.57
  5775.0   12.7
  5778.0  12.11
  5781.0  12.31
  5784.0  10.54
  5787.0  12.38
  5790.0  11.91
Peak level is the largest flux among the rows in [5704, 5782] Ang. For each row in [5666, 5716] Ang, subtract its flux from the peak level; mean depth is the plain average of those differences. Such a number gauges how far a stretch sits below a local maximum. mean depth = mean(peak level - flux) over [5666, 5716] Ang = 2.13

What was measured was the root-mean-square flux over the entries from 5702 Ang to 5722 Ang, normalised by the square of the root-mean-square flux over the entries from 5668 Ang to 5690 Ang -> 0.080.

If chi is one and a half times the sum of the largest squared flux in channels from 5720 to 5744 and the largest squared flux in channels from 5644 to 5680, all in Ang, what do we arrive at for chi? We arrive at 591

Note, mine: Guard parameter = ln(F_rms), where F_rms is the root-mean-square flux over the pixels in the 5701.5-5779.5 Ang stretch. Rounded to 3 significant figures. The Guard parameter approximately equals 2.55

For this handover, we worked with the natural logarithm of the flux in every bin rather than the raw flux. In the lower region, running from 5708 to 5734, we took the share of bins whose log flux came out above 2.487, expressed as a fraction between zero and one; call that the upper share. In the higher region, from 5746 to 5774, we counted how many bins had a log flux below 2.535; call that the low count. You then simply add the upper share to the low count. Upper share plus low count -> 4.6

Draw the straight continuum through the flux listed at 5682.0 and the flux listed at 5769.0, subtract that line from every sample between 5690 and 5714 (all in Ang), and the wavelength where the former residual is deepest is 5703.0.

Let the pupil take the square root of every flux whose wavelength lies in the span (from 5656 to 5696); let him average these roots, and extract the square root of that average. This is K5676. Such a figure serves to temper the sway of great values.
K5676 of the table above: 1.88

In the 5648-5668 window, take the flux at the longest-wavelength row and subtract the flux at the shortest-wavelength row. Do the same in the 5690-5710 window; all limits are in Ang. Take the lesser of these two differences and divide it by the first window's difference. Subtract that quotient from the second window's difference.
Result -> 0.7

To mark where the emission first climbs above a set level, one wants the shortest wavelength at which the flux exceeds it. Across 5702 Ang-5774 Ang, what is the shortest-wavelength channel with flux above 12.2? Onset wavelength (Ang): 5709.0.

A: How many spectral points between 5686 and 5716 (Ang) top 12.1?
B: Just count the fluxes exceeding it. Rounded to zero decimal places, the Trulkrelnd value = 6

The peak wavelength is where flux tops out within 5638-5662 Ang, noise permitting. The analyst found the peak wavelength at 5646.0 Ang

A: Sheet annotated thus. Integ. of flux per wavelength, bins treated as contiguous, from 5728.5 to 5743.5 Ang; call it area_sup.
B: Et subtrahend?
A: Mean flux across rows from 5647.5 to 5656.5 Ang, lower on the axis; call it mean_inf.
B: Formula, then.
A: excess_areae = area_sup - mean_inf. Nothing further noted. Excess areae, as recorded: 165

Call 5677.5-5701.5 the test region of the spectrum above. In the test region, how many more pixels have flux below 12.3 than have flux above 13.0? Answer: -1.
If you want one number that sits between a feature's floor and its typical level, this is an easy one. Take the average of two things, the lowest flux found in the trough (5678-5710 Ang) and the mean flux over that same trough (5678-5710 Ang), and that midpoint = 12.0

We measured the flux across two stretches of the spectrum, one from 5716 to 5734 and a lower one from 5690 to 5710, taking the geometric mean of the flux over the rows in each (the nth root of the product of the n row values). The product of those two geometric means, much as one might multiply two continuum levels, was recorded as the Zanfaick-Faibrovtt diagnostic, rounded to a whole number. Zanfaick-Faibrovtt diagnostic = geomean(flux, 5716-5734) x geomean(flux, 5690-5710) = 161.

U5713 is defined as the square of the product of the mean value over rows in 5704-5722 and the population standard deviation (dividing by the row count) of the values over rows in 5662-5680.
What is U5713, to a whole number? 139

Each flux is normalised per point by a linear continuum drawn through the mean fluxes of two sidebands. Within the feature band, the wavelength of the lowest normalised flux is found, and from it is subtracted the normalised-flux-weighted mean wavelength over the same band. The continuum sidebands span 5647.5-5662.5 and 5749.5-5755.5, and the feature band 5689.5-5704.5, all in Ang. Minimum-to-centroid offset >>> 6.3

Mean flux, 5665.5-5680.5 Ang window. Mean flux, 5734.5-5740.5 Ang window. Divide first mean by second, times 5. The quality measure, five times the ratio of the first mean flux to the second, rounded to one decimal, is 5.2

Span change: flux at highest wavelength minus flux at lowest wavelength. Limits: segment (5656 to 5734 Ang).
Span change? -1.2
